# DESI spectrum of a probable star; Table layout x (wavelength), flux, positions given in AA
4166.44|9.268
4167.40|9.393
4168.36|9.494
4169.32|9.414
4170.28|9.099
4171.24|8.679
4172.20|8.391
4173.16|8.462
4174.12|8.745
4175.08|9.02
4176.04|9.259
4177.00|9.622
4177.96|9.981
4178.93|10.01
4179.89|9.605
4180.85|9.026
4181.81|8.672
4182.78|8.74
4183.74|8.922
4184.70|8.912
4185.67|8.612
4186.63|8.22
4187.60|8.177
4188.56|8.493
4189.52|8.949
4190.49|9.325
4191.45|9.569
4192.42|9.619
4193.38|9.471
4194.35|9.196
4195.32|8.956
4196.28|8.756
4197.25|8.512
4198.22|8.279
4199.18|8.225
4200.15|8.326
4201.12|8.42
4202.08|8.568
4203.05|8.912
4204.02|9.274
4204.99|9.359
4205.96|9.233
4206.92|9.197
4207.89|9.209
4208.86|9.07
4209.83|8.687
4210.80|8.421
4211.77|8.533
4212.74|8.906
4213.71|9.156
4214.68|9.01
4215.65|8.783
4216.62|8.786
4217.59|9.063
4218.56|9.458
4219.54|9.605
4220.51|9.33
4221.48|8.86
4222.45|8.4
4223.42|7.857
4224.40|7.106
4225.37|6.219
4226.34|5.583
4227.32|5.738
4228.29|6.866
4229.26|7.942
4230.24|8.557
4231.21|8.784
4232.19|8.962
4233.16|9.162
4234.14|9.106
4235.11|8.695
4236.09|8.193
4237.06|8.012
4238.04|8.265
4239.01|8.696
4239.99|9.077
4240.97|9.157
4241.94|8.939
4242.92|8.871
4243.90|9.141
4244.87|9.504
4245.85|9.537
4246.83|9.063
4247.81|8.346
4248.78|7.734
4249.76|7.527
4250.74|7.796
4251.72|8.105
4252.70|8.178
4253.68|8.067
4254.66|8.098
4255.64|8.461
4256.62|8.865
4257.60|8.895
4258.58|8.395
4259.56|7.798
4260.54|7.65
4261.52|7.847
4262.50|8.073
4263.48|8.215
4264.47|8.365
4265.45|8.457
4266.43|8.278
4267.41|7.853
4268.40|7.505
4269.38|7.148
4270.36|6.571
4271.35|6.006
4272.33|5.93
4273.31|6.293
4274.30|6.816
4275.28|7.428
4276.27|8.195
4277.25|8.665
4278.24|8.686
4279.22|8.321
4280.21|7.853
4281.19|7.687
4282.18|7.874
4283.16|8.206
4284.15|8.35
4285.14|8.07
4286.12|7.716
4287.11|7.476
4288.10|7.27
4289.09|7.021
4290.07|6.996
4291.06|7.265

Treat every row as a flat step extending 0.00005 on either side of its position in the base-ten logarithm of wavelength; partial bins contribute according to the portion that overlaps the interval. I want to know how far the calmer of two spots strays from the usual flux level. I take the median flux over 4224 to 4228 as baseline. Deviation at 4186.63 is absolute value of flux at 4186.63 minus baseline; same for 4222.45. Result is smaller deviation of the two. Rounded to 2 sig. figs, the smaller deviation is 2.2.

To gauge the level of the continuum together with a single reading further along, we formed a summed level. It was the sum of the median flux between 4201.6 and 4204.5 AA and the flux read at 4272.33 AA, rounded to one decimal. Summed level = 14.8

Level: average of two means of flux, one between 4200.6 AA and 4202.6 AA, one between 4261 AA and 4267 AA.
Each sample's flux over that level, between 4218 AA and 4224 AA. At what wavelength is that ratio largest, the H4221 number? 4219.54 AA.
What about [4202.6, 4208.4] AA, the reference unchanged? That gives 4204.99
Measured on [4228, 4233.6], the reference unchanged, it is 4233.16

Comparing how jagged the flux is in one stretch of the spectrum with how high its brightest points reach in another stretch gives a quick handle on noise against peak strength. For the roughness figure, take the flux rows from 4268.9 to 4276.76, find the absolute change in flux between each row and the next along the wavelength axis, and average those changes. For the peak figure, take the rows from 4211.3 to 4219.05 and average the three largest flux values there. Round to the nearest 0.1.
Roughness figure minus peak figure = -8.7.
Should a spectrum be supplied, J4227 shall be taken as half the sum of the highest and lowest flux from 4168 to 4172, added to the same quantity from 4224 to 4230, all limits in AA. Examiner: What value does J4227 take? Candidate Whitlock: 15.8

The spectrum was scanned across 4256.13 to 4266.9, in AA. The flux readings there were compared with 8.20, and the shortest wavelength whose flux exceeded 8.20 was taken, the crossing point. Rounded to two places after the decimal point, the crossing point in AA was 4256.62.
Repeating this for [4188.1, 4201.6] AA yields 4188.56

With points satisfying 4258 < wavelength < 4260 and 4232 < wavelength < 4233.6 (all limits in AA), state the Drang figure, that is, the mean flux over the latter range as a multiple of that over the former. 1.12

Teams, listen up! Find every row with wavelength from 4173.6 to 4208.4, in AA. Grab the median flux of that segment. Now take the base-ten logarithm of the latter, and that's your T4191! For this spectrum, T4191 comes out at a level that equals 0.952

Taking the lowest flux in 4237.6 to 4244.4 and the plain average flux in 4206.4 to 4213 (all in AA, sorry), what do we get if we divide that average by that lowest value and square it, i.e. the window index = 1.15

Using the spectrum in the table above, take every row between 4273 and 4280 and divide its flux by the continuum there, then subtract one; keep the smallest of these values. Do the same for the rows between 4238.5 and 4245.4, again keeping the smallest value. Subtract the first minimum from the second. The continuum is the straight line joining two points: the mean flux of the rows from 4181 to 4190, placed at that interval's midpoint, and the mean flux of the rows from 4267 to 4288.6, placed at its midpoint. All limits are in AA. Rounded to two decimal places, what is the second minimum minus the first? 0.26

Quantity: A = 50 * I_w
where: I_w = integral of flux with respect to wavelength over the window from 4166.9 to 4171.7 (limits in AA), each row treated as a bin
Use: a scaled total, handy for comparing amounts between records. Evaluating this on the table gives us 2212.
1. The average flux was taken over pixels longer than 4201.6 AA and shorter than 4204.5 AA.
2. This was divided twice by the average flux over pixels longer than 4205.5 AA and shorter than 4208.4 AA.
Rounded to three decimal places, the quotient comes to 0.105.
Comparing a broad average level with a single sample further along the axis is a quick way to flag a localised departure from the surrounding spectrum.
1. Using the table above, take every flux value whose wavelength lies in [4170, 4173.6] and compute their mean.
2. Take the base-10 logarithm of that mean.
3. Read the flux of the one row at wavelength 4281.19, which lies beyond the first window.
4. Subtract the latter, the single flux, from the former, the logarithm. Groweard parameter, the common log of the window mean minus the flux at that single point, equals -6.75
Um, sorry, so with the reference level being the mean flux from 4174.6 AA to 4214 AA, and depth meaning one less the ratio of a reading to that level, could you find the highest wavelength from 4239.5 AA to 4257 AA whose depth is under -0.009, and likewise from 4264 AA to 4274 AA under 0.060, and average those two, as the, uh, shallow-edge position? 4256.1 AA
